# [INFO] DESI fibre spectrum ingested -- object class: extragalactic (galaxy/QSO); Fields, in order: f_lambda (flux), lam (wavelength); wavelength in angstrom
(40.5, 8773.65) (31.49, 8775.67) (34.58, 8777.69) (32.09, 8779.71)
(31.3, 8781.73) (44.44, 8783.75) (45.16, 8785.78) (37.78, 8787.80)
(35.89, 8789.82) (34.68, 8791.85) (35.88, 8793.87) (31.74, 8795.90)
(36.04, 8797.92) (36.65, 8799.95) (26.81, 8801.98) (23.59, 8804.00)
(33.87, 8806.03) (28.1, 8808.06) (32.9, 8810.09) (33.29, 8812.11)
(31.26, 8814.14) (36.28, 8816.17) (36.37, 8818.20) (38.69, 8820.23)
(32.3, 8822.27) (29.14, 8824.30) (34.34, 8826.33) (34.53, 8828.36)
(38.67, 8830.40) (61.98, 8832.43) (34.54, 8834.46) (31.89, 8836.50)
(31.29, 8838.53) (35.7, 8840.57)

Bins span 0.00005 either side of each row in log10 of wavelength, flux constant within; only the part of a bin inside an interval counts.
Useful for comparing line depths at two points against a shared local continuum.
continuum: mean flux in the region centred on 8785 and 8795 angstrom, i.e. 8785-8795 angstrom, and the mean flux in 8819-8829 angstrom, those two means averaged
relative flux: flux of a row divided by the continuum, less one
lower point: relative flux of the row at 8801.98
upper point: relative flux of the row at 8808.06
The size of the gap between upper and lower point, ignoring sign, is 0.036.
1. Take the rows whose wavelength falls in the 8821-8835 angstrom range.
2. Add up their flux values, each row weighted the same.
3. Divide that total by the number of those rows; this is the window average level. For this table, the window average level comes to 38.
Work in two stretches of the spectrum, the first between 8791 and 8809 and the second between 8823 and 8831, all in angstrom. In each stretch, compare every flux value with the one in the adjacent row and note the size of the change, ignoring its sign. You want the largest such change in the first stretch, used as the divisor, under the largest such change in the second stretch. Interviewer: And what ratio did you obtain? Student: 0.51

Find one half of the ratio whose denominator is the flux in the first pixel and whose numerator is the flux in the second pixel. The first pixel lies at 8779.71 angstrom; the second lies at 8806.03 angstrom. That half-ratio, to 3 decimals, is 0.528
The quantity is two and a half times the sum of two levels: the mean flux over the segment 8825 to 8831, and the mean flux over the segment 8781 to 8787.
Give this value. 190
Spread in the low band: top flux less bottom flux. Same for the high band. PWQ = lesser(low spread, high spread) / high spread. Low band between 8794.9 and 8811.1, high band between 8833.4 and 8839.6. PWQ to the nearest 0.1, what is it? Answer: 1.0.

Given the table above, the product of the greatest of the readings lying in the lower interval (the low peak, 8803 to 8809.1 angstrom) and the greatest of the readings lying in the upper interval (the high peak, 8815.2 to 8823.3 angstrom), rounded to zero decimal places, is 1310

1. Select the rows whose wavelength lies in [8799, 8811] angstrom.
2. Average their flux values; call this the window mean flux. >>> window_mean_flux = 30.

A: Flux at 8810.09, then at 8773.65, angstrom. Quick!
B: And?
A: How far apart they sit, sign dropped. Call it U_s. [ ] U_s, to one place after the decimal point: 7.6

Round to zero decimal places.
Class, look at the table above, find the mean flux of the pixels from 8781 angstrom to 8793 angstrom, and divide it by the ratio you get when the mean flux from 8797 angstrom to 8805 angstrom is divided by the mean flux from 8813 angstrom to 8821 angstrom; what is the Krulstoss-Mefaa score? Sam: 44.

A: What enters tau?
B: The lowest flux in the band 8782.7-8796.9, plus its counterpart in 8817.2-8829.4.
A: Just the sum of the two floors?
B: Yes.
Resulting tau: 61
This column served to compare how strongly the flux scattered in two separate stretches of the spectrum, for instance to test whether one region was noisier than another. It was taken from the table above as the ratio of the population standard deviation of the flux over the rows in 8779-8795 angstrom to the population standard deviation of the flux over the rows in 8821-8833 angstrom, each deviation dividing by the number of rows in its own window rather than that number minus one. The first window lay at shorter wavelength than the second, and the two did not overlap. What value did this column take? 0.44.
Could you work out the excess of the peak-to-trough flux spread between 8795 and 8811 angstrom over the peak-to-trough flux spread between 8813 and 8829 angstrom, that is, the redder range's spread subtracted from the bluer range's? 4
